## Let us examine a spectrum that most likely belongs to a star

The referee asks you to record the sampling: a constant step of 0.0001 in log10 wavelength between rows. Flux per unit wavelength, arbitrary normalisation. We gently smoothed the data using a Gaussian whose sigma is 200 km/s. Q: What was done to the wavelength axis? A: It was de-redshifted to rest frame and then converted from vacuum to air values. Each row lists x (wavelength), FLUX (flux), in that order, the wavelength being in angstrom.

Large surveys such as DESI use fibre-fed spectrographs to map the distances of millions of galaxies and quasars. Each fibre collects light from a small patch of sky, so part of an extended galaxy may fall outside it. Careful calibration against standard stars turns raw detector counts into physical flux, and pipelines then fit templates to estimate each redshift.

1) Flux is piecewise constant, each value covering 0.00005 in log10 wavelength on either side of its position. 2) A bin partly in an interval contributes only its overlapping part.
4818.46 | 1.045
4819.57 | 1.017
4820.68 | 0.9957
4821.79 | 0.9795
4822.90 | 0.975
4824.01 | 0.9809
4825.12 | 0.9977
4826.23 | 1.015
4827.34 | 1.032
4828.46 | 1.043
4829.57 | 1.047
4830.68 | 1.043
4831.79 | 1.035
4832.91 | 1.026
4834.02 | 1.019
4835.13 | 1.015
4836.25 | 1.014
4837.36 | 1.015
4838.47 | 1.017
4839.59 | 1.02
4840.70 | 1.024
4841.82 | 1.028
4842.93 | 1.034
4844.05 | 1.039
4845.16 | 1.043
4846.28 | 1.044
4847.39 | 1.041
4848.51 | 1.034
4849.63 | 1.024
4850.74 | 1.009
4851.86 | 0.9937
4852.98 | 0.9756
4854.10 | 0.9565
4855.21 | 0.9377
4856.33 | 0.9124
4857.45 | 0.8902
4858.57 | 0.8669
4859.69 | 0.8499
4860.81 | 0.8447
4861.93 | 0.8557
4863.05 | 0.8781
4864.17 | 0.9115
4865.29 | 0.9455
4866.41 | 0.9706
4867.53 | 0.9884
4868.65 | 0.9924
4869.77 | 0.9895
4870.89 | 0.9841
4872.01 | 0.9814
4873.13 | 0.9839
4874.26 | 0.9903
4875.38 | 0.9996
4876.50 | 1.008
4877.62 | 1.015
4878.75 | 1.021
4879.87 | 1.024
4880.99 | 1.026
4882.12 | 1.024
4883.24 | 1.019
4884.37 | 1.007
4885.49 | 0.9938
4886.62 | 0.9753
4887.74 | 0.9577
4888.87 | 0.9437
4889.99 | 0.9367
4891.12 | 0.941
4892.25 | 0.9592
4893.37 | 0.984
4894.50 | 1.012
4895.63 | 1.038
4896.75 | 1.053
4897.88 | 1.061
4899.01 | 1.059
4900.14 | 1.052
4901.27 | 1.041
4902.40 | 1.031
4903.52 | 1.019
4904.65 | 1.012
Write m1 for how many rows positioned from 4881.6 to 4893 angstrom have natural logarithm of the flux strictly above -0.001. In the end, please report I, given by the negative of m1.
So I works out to -3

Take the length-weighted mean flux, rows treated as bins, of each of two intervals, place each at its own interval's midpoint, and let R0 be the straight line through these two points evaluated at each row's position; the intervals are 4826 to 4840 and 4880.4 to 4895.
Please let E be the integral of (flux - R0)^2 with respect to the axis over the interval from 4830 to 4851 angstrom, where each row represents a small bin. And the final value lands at 0.005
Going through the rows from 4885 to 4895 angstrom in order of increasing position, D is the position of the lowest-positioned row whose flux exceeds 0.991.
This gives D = 4885.49 angstrom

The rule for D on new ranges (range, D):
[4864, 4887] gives 4868.65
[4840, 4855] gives 4840.70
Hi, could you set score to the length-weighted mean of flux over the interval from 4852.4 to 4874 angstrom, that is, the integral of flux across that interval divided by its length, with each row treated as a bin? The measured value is 0.93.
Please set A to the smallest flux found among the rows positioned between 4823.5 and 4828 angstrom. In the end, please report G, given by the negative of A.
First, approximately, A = 0.9809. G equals -0.98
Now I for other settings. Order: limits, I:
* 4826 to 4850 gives -22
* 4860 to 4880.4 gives -5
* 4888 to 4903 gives -8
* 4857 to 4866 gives 0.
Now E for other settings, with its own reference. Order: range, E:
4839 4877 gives 0.173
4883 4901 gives 0.046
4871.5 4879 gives 0.002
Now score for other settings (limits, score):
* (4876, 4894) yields 0.99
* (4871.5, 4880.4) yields 1.00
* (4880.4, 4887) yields 1.01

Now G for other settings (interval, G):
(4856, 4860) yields -0.85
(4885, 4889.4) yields -0.94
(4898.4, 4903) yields -1.03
